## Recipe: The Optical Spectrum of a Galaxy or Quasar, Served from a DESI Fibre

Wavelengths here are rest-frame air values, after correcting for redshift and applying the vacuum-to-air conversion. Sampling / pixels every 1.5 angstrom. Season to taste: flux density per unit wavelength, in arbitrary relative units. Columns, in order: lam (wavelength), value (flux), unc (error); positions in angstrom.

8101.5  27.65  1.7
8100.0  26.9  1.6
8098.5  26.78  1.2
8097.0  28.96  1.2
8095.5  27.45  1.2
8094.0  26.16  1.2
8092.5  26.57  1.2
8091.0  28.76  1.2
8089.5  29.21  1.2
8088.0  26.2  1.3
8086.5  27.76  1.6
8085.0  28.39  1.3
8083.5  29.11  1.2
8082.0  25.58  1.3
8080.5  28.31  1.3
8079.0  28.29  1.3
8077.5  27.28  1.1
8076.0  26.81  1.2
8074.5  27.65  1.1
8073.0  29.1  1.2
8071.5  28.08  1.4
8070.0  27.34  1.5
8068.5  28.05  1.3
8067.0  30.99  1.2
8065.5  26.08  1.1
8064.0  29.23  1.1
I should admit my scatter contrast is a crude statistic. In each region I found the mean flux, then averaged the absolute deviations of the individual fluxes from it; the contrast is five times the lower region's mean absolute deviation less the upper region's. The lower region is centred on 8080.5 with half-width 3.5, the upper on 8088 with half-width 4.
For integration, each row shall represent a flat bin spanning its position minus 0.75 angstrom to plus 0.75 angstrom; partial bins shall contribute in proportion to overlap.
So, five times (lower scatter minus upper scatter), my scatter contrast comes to 1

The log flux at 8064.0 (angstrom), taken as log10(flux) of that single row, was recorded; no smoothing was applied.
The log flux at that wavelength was 1.466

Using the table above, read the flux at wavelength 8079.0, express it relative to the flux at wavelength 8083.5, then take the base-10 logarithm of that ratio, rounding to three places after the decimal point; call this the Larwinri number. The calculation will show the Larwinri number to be -0.012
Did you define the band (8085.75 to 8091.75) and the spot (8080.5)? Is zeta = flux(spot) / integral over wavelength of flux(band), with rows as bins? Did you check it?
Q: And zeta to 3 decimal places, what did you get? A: 0.169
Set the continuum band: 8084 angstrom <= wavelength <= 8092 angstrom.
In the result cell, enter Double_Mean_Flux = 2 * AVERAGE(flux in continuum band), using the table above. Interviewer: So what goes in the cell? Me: 56.1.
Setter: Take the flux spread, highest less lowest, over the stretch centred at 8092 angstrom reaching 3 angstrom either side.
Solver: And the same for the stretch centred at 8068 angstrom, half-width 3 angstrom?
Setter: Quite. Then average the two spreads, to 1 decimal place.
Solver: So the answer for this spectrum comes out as 4.0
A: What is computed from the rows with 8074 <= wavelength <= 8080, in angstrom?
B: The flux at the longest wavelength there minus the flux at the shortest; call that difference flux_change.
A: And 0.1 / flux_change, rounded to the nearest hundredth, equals 0.16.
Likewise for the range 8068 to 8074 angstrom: 0.10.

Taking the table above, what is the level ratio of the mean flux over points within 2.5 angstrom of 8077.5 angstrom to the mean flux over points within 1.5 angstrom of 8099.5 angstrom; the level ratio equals 1.02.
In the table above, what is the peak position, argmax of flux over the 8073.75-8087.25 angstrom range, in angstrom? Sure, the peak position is 8083.5 angstrom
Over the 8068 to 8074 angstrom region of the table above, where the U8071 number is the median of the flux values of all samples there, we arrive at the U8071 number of 28.1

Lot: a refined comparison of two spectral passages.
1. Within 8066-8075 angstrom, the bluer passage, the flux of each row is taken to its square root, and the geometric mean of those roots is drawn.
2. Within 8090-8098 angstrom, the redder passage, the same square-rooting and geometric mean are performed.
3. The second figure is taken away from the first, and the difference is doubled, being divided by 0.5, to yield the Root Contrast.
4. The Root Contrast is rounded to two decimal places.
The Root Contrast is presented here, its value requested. 0.18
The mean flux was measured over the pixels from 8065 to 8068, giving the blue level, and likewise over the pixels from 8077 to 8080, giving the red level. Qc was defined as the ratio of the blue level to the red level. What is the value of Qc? 1.03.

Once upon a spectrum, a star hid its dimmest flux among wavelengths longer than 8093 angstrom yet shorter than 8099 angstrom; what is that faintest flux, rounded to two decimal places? 26.16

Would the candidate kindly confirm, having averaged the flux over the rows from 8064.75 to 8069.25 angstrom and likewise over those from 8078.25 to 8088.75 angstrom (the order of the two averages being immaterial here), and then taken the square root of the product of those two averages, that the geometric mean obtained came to 28.0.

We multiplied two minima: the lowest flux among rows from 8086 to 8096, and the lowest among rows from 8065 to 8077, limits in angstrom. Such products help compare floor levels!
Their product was 682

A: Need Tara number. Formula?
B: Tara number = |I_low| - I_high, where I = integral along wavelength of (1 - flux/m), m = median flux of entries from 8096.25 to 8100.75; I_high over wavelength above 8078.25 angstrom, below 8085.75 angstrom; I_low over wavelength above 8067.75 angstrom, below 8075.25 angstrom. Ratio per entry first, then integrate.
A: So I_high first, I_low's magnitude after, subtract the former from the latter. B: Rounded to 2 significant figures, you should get 0.61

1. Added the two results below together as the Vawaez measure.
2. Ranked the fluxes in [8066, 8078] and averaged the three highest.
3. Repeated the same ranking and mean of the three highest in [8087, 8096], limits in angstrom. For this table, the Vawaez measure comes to 57.9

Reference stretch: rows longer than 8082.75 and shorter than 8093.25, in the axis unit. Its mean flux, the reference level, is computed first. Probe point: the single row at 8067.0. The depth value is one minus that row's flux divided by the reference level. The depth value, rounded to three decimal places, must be -0.107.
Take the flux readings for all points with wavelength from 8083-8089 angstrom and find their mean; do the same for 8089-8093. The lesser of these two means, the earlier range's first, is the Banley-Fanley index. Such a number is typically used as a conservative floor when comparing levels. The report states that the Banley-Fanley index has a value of 27.9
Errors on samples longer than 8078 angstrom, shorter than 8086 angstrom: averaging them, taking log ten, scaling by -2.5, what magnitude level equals -0.27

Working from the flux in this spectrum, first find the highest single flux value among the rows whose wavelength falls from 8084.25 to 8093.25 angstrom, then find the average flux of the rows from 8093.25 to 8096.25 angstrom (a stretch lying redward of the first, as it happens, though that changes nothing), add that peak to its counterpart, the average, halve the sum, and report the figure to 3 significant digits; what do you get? 28.0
